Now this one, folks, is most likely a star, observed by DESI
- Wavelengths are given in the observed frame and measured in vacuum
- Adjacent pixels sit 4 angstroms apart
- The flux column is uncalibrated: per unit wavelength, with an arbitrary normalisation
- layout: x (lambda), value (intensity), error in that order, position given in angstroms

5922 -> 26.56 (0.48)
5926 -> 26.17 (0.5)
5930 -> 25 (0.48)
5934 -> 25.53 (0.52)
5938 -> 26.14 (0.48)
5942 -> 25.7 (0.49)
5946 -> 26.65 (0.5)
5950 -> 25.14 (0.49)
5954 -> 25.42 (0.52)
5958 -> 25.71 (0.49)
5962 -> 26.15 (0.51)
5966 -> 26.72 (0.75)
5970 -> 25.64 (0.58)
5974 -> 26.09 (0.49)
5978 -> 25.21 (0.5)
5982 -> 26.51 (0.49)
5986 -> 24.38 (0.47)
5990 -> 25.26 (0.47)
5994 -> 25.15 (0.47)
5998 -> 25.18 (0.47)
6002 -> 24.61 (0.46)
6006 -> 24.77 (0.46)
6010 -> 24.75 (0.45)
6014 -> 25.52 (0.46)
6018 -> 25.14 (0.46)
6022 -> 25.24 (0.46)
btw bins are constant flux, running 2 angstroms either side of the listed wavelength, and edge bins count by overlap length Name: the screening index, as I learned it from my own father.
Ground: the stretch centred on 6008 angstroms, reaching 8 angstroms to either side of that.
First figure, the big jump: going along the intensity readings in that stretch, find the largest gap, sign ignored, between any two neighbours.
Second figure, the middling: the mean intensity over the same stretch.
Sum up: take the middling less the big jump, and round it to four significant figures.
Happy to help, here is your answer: 24.14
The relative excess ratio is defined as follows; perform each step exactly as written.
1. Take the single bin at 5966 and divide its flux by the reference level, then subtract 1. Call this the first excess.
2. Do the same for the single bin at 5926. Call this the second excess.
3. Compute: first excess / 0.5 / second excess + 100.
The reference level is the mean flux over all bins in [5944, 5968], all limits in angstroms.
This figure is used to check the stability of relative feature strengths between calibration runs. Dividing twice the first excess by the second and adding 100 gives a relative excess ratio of 107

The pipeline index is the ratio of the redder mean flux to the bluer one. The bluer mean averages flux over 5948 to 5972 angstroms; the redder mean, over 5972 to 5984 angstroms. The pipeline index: 1.01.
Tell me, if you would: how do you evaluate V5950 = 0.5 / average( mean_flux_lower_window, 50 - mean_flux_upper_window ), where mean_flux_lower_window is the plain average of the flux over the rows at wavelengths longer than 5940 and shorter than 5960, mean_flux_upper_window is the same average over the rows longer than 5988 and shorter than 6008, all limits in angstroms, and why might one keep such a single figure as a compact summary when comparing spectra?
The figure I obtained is 0.0197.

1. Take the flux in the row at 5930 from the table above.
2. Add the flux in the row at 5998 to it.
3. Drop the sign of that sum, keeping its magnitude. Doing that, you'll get 50.18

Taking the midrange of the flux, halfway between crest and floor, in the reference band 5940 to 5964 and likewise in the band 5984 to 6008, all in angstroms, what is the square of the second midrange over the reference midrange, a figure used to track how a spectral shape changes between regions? 0.919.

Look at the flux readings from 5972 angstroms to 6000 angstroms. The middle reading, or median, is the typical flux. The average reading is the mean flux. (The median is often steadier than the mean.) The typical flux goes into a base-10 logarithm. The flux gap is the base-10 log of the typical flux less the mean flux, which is -24.0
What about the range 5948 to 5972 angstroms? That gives -24.4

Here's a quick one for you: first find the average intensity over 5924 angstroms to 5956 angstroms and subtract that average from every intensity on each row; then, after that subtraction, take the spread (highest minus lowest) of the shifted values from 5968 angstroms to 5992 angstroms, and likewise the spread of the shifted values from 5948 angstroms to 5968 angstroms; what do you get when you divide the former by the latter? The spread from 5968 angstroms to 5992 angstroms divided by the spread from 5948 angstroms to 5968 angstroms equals 1.3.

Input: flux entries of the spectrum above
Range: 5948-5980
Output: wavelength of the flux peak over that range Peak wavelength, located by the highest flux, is 5966 angstroms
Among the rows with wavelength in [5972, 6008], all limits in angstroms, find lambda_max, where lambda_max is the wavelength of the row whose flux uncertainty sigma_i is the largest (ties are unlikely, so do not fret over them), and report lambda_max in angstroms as 5978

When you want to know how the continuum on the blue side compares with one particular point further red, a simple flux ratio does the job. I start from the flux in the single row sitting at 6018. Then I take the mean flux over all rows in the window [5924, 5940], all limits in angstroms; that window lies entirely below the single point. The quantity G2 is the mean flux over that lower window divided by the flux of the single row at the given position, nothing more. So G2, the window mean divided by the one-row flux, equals 1.023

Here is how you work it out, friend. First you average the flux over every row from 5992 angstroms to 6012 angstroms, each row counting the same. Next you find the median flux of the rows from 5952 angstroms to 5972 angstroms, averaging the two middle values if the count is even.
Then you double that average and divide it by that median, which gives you 1.936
